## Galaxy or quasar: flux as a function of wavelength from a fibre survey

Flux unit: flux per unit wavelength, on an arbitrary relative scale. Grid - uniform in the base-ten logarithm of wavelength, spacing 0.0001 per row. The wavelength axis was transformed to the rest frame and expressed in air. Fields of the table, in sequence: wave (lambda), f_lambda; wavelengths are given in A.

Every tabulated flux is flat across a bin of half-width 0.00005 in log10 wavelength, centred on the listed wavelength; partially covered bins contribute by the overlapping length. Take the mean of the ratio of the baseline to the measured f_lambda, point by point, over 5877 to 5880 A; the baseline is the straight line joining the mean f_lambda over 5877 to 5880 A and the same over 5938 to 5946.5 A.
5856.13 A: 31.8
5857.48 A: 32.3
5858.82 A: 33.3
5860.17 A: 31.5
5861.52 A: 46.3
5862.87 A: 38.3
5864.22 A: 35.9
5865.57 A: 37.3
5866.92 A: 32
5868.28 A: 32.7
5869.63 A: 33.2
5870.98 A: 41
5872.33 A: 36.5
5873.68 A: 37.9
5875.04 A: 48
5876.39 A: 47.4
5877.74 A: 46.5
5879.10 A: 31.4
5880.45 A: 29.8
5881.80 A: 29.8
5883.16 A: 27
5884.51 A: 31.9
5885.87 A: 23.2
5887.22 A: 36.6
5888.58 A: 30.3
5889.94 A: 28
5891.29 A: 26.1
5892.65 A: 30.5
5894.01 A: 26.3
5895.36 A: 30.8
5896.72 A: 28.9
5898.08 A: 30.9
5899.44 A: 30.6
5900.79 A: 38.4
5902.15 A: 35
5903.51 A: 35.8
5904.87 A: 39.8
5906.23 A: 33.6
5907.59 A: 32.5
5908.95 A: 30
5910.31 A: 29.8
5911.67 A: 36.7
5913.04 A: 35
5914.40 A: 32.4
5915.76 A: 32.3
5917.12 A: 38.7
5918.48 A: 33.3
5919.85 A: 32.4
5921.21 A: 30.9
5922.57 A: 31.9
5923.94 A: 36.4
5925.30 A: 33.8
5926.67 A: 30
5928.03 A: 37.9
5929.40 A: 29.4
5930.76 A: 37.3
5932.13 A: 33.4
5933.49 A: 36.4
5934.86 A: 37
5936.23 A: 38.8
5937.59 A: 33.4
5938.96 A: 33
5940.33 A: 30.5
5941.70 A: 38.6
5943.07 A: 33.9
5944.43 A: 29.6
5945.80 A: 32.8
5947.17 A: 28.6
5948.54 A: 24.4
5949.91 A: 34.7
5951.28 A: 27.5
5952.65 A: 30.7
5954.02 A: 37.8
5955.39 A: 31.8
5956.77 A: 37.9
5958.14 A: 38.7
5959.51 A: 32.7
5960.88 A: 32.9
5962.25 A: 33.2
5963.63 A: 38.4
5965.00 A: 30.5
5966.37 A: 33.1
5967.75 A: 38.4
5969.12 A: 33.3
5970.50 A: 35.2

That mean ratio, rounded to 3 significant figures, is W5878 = 1.04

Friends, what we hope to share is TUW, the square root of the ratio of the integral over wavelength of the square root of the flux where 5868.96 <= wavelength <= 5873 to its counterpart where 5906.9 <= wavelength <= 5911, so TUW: 1.04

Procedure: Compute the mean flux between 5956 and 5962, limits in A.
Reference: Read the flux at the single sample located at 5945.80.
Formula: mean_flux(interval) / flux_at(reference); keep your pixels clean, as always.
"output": 1.08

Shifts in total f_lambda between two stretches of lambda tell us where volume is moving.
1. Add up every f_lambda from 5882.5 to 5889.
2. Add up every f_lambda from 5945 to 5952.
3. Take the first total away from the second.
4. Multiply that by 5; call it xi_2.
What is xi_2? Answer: -5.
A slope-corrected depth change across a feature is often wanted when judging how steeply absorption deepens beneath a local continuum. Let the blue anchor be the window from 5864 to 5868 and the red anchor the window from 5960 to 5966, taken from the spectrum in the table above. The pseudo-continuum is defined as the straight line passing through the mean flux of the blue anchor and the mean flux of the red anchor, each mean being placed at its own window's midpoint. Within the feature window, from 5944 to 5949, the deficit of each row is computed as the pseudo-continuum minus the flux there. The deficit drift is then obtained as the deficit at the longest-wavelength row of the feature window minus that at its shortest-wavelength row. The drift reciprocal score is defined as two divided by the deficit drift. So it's 0.39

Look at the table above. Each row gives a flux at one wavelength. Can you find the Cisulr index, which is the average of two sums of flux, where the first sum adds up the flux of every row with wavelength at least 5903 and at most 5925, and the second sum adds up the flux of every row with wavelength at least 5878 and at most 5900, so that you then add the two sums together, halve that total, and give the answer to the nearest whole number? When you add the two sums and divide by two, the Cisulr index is 507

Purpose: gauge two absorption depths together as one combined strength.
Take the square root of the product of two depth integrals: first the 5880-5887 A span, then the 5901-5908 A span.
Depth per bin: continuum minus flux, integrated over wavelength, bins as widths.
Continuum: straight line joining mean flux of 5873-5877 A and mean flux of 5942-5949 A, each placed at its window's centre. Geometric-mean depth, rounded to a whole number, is 44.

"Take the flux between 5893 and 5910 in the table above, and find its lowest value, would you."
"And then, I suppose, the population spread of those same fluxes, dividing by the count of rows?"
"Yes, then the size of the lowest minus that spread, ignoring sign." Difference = 23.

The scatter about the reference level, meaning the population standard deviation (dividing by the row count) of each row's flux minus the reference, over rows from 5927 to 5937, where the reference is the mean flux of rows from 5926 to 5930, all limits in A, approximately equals 3.03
